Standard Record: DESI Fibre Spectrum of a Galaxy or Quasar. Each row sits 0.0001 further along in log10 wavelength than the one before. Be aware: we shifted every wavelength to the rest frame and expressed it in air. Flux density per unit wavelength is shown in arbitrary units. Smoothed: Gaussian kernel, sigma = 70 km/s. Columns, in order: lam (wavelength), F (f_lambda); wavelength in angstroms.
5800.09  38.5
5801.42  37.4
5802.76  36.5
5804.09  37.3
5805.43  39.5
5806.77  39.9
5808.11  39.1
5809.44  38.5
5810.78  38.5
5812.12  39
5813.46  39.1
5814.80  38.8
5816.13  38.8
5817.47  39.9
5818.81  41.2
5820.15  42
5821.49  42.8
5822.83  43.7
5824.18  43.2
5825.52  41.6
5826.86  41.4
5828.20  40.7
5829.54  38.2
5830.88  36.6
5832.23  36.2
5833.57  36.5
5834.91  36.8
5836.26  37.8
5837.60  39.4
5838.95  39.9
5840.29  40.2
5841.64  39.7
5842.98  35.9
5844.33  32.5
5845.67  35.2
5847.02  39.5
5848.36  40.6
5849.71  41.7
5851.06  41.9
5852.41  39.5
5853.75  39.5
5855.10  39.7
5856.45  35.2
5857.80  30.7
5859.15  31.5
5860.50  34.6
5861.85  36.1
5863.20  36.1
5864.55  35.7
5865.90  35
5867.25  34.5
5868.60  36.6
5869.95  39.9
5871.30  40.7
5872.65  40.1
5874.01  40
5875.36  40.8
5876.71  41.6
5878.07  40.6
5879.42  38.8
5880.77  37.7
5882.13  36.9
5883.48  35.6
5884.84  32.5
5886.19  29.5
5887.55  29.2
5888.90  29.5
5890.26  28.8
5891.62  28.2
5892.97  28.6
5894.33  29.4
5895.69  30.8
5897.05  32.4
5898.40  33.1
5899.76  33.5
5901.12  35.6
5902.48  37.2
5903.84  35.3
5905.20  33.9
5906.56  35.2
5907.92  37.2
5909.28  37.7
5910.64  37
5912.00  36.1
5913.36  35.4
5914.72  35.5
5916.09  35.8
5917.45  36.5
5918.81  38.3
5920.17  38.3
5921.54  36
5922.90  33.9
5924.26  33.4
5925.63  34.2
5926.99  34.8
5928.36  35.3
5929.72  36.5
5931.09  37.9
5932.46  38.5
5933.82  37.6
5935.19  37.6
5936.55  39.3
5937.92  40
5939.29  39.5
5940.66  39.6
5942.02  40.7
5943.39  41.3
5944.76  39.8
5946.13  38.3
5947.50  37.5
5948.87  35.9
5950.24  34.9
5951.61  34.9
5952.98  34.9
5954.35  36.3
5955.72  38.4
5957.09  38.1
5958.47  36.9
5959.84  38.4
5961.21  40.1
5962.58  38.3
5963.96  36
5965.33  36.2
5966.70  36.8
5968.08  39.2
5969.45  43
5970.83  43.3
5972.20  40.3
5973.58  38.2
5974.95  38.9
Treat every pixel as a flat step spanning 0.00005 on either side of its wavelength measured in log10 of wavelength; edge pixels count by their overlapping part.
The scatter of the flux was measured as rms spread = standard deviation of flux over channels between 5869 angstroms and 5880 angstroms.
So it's 0.8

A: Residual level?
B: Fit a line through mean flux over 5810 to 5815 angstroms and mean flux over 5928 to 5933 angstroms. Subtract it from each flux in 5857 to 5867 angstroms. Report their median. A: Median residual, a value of -3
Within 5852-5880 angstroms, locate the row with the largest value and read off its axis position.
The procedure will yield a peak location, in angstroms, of 5876.71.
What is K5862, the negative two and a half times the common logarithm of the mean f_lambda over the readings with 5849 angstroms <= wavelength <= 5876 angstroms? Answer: -3.93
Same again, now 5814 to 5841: -4.00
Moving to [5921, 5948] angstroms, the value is -3.94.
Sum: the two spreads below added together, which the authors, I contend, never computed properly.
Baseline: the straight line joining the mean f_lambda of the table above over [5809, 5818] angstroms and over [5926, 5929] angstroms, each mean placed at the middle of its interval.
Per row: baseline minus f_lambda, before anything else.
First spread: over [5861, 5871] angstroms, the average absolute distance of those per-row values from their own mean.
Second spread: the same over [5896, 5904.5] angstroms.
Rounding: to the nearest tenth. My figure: 2.8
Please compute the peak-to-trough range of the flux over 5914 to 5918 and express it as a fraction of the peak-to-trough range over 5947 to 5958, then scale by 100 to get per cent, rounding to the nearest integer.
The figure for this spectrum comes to 29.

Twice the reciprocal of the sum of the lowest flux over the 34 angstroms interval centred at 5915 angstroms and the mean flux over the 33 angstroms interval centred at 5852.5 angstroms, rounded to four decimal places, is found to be 0.0285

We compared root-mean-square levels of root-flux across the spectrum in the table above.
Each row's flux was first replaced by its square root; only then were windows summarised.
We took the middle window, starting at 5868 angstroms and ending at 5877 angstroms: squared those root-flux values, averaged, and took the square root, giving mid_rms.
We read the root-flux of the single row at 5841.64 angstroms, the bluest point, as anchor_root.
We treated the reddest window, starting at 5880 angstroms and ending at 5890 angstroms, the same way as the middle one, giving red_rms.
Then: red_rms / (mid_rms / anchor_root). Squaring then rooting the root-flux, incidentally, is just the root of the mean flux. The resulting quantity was 5.7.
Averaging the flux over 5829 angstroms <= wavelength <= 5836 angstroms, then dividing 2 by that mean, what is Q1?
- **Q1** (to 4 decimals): 0.0543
